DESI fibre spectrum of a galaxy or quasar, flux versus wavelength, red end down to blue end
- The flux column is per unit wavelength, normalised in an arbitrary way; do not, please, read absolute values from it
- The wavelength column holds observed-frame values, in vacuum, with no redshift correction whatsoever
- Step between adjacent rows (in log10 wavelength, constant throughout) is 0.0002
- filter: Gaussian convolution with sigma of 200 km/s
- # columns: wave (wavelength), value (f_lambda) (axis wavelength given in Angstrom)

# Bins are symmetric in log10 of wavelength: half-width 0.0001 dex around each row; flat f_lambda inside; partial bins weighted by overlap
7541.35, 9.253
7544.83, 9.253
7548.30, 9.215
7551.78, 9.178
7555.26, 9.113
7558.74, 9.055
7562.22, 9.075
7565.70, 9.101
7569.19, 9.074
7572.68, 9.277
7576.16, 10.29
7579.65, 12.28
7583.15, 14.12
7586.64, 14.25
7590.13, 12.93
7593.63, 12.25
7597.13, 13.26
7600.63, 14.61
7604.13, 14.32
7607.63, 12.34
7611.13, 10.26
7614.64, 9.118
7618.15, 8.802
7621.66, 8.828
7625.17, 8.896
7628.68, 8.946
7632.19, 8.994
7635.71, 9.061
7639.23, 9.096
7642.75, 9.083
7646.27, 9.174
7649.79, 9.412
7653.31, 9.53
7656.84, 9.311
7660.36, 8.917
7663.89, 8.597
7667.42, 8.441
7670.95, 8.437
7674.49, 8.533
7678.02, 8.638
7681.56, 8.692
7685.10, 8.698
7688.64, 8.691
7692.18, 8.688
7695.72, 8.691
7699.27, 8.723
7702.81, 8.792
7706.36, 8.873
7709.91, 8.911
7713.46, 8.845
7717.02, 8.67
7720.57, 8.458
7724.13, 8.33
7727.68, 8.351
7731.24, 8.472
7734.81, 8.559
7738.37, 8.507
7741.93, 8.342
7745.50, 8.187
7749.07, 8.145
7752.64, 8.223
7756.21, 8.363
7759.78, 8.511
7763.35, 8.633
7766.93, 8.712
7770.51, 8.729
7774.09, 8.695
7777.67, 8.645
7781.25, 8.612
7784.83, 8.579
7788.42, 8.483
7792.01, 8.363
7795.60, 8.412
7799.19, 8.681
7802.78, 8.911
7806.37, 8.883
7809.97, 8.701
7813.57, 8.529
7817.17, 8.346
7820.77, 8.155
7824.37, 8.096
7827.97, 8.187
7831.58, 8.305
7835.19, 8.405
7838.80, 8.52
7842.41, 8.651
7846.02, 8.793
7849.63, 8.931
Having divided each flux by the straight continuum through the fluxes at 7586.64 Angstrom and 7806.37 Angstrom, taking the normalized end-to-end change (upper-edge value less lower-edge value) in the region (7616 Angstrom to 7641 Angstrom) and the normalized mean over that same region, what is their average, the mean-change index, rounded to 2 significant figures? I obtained 0.36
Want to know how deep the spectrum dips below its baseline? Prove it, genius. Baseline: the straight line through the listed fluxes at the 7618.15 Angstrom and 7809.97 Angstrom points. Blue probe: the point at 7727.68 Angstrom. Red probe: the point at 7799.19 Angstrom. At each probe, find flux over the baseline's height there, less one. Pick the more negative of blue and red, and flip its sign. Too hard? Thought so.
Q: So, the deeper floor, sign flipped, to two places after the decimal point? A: 0.04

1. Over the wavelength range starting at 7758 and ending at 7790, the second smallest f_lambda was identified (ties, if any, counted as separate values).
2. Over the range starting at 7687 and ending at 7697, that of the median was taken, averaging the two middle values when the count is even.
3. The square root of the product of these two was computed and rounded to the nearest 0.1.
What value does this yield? 8.6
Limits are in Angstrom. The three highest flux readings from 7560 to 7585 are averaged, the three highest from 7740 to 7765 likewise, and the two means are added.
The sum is 20.7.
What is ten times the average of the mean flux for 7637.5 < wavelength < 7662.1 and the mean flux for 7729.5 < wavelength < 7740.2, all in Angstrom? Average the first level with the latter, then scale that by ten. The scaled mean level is 88.7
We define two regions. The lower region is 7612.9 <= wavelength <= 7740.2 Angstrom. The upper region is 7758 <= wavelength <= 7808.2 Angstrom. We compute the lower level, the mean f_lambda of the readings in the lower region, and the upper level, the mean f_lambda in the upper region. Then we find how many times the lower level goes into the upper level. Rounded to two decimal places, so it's 0.98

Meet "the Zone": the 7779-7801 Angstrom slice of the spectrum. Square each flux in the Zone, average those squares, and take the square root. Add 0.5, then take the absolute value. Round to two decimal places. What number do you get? 9.02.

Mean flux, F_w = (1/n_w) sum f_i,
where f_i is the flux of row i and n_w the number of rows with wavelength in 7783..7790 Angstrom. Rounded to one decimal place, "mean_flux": 8.5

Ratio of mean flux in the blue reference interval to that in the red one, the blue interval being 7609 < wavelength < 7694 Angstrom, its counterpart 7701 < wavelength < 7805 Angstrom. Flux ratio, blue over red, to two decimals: 1.05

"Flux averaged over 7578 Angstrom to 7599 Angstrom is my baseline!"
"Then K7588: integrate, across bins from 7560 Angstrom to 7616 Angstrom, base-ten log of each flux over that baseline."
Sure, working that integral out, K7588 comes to -3.4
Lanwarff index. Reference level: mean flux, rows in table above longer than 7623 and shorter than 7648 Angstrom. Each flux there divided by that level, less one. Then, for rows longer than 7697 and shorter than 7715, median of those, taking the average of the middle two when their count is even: -0.021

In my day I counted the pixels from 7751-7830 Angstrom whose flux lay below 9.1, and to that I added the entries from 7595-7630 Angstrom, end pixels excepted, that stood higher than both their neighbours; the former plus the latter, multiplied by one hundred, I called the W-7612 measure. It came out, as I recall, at 2300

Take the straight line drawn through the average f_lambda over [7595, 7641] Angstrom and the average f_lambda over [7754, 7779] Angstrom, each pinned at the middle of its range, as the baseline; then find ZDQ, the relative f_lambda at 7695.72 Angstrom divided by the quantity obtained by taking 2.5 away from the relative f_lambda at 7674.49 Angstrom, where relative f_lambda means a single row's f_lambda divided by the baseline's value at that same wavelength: -0.56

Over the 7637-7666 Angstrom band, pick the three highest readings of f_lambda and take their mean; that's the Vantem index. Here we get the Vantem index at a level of 9.4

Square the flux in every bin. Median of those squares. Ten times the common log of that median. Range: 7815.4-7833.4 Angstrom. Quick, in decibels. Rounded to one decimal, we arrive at 18.3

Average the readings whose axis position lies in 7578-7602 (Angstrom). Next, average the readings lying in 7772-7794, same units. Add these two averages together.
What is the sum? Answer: 21.9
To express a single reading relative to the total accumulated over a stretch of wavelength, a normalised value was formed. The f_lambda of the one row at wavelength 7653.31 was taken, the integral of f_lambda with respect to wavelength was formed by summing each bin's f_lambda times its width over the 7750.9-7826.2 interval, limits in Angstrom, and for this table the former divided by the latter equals 0.0148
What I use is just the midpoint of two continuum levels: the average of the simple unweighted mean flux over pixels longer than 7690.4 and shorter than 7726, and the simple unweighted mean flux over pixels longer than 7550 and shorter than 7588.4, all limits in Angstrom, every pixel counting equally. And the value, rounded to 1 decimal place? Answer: 9.6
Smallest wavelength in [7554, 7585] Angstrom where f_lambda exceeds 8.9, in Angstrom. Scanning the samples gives 7555.26 Angstrom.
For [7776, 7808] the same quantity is 7802.78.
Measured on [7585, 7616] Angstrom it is 7586.64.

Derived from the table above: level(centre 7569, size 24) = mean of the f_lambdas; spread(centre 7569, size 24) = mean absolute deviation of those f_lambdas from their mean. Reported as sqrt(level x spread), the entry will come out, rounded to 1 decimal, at 2.9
